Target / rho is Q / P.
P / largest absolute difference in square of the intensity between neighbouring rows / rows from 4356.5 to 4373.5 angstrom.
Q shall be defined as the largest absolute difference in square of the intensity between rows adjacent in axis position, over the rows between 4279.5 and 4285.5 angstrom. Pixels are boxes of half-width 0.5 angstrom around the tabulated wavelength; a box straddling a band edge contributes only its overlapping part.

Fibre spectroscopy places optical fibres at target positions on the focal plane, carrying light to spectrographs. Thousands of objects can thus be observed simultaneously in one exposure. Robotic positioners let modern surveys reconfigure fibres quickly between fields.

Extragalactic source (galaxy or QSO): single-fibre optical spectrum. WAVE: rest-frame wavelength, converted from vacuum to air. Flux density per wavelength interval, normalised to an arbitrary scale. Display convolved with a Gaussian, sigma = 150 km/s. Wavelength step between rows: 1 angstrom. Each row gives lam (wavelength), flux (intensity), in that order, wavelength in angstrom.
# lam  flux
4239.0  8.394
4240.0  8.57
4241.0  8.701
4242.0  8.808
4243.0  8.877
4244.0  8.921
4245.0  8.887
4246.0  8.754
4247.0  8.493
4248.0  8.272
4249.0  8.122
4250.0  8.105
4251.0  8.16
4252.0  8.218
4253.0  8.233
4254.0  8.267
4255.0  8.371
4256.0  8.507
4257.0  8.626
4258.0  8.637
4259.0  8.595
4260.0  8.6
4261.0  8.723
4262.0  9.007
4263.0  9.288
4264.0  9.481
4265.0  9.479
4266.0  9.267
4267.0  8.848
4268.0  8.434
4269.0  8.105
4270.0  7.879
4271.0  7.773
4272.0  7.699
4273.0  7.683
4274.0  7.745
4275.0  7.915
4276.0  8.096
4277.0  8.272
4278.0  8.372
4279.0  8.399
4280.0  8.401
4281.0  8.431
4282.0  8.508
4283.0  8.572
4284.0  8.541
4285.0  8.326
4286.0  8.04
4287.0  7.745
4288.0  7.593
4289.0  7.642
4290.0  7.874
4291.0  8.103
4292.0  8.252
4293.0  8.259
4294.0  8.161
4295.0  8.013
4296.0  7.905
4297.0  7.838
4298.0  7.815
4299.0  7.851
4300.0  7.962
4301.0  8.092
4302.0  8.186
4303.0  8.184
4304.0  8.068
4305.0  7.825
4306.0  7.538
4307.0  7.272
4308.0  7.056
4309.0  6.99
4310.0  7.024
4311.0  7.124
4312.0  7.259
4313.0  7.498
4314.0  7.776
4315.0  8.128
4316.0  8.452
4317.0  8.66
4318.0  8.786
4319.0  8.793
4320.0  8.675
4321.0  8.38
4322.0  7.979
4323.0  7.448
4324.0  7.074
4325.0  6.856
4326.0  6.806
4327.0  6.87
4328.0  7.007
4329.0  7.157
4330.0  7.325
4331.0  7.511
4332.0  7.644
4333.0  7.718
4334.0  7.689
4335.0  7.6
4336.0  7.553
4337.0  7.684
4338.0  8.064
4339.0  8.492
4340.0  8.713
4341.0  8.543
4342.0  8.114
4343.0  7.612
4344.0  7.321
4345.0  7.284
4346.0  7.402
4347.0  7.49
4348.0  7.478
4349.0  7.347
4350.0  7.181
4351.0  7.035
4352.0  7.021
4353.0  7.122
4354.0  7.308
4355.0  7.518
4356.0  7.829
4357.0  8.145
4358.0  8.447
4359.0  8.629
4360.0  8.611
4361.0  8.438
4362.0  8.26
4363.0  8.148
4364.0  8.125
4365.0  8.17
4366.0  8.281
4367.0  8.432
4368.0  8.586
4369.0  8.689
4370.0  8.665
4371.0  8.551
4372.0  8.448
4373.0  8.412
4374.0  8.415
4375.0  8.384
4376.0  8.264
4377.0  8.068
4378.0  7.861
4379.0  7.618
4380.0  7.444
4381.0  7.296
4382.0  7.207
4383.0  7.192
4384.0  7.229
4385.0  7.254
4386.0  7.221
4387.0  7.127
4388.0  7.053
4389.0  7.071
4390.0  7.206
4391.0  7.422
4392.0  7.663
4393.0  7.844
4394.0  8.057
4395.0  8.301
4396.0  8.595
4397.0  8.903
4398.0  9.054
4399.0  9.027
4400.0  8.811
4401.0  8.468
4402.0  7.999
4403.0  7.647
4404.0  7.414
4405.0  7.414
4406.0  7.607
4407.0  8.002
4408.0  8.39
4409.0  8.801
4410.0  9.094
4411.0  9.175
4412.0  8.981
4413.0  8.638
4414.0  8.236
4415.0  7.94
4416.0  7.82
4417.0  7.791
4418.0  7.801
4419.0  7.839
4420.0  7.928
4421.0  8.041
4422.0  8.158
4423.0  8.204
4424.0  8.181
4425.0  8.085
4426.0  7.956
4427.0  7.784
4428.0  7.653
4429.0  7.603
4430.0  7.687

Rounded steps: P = 5.0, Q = 3.63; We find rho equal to 0.7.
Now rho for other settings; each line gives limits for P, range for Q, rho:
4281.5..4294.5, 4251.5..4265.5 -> 1.1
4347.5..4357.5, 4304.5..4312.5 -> 0.9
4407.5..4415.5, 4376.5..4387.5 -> 0.5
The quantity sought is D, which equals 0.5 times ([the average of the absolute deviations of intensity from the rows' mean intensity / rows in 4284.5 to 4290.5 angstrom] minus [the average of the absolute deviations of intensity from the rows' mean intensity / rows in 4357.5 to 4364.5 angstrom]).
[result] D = 0.02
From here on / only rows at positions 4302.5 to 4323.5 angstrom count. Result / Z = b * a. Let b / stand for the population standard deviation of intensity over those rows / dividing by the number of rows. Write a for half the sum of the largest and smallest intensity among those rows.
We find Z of 4.8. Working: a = 7.89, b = 0.60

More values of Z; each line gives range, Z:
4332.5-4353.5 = 3.7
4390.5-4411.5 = 5.0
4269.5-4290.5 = 2.7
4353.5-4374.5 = 2.8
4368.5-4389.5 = 4.7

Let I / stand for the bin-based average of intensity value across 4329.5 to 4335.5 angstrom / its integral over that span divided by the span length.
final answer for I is 7.58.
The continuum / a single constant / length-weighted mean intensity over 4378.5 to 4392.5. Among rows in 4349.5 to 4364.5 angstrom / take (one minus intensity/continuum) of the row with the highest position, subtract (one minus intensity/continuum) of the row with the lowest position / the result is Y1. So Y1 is -0.13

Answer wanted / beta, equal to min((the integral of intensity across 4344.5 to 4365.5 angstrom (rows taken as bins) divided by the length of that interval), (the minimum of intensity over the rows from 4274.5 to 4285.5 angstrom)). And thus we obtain 7.8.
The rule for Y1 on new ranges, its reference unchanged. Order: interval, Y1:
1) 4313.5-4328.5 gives 0.11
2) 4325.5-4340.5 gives -0.26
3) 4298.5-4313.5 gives 0.05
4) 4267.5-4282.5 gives -0.01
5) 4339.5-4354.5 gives 0.19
